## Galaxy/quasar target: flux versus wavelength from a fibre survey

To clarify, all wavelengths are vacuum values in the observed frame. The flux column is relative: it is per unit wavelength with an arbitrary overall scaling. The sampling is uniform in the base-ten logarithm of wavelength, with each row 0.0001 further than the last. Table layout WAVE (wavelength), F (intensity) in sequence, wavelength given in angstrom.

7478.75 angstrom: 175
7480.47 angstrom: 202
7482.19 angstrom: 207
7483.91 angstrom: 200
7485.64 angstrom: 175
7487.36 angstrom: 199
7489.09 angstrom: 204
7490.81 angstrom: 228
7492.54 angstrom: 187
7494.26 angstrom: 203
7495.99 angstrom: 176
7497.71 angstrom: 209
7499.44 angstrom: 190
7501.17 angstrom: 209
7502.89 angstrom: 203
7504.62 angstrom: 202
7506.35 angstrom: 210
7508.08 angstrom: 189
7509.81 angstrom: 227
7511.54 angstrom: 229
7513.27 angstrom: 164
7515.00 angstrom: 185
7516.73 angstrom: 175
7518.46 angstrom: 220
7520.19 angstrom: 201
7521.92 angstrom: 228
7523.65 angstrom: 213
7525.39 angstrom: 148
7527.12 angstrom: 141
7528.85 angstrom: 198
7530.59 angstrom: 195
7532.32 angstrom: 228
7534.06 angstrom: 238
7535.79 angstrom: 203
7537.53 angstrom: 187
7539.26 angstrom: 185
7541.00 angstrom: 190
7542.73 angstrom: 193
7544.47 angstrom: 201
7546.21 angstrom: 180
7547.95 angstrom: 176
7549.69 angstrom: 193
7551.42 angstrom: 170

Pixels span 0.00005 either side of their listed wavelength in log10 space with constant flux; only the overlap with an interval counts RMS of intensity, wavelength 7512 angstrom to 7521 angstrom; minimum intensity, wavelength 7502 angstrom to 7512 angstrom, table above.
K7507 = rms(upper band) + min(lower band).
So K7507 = 379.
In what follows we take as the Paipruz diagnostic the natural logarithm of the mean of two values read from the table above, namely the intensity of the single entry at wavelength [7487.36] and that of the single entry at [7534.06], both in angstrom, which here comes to 5.39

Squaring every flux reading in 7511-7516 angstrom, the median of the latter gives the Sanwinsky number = 34225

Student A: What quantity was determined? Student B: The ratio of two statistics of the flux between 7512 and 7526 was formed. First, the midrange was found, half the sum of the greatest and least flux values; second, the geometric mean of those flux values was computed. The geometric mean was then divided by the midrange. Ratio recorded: 1.01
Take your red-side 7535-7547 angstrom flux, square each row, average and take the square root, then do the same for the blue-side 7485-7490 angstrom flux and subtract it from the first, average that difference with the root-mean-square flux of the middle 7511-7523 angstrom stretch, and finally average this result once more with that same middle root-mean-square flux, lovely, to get 151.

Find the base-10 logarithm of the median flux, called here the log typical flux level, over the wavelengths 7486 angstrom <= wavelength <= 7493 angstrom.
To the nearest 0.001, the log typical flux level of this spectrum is 2.304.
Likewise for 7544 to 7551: 2.271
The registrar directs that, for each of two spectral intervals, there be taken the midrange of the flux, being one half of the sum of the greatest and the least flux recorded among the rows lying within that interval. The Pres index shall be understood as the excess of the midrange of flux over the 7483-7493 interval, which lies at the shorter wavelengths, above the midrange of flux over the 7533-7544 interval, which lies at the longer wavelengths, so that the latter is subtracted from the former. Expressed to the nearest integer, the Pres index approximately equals -10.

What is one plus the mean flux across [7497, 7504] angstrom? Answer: 204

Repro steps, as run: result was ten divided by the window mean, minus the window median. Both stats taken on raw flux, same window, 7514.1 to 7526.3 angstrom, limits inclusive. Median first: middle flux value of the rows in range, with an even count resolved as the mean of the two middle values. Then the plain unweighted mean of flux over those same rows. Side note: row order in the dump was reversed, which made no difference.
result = -201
